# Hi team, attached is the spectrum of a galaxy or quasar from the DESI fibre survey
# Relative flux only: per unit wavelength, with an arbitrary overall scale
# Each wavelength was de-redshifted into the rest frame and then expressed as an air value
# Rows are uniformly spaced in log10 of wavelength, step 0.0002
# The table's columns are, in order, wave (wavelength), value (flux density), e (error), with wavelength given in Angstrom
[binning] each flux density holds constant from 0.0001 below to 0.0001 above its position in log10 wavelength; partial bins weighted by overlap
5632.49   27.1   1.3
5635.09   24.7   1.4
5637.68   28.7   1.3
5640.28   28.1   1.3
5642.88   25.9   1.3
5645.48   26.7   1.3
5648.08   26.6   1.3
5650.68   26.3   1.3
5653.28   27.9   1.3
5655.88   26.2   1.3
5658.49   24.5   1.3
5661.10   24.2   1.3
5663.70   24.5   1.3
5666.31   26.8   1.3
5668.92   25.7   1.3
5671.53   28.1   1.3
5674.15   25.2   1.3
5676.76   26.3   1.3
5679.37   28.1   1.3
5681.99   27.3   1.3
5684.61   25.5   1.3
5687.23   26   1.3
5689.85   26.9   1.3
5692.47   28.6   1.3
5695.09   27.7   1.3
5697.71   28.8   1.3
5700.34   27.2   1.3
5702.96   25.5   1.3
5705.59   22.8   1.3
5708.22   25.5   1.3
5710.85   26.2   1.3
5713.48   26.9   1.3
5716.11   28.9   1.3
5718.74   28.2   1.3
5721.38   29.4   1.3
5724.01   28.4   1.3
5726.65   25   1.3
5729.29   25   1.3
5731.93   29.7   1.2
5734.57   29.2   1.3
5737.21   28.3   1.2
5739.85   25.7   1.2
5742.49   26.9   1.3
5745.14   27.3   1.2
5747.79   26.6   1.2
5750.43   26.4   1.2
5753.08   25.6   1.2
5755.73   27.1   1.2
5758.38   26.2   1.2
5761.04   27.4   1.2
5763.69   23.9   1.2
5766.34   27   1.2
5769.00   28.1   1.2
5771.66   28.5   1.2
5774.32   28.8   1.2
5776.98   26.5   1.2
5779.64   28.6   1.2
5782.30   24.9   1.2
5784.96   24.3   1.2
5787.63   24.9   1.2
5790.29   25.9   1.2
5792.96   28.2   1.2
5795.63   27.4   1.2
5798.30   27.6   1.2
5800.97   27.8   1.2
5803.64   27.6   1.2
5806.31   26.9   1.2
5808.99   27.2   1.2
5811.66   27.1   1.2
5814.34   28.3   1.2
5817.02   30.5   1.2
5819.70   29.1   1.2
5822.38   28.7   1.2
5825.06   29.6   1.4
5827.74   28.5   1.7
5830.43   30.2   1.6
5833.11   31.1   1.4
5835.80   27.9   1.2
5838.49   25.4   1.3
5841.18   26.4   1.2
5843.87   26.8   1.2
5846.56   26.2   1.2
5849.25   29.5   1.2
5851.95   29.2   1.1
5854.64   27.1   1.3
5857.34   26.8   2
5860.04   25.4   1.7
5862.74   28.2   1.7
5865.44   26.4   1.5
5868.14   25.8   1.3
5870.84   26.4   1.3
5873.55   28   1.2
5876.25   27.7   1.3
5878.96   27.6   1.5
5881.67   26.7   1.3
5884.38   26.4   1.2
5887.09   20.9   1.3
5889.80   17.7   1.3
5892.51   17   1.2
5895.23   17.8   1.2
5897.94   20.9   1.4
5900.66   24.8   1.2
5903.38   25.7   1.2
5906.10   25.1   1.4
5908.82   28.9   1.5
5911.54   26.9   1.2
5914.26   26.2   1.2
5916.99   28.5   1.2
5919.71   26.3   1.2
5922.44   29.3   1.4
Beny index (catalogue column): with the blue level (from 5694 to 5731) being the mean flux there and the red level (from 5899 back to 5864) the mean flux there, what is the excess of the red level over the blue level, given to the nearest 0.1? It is -3.0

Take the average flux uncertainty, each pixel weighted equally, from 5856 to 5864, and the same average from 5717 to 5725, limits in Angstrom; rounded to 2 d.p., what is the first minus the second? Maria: 0.50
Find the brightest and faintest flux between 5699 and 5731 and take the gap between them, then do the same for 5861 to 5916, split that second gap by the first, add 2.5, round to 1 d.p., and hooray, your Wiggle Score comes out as 4.3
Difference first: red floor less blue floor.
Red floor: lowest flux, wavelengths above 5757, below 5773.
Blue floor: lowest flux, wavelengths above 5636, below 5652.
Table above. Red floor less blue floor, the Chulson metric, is -2.0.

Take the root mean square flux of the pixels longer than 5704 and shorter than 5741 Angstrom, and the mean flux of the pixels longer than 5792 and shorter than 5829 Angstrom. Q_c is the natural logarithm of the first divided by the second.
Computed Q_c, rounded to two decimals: -0.04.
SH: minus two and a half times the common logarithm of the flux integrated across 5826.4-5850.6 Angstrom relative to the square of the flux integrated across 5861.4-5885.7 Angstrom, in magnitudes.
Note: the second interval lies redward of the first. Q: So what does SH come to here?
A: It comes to 7.01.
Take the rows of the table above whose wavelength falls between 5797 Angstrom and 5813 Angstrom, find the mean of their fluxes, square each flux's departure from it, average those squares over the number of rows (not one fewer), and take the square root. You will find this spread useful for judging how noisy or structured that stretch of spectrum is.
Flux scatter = 0.32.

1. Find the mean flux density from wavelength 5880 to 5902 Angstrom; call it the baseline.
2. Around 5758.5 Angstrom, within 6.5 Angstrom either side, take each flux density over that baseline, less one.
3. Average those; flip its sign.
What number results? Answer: -0.21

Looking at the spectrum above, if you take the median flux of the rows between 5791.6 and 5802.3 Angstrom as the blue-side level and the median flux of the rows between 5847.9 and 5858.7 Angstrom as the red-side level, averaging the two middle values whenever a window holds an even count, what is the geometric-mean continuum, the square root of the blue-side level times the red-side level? 27.9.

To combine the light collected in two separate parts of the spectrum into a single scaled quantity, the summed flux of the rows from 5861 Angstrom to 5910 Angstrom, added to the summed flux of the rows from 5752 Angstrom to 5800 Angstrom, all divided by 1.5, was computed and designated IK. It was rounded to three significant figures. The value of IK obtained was 615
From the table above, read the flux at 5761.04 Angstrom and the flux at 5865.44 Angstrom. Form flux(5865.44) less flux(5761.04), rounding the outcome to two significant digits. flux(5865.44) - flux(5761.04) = -1.0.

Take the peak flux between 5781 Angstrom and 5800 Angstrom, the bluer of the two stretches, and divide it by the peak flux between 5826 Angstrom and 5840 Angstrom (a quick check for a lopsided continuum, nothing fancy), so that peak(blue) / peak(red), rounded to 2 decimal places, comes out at 0.91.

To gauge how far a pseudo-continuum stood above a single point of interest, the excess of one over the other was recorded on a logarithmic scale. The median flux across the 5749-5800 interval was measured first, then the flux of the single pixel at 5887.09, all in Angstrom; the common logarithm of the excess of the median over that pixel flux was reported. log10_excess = 0.79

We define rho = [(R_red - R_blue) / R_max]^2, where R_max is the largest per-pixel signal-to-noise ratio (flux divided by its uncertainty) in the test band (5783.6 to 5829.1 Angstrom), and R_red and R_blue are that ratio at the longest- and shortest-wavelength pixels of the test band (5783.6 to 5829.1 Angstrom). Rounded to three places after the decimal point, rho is 0.019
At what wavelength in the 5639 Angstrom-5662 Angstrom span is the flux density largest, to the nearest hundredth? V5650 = 5640.28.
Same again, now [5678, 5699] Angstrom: 5697.71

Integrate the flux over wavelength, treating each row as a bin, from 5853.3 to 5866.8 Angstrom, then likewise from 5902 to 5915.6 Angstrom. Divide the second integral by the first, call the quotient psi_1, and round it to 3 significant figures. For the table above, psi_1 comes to 1.00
